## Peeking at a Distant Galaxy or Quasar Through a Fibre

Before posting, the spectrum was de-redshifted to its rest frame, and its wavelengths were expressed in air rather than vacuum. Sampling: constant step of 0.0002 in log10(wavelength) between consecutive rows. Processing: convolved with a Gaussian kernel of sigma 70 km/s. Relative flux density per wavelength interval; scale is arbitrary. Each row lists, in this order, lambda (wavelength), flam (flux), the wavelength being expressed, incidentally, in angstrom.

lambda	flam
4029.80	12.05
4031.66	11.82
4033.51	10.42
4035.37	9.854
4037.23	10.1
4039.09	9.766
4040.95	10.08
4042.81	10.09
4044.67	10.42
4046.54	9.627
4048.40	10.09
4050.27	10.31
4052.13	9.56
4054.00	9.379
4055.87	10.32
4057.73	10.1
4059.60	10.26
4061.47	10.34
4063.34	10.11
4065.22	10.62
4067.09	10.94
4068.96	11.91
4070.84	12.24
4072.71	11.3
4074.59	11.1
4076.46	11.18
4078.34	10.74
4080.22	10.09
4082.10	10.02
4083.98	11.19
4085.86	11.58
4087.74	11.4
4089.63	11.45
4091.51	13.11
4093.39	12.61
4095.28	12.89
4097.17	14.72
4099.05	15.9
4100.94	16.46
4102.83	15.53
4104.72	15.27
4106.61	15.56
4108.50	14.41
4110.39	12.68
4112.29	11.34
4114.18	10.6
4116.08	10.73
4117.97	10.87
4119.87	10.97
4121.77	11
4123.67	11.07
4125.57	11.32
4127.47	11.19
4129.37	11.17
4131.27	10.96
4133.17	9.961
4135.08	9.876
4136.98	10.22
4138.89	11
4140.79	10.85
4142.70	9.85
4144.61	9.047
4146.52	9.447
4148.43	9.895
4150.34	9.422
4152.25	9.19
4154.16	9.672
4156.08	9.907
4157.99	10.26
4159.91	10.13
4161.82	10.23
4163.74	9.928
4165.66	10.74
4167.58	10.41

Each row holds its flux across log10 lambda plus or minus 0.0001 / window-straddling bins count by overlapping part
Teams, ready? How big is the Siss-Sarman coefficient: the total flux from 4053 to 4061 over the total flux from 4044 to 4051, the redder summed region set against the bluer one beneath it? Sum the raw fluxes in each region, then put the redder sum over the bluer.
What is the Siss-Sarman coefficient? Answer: 0.99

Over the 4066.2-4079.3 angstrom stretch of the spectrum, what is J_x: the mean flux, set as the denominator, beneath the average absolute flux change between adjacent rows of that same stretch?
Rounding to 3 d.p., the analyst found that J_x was 0.043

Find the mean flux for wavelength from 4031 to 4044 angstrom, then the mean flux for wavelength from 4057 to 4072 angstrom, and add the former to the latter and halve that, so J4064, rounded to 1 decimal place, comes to 10.6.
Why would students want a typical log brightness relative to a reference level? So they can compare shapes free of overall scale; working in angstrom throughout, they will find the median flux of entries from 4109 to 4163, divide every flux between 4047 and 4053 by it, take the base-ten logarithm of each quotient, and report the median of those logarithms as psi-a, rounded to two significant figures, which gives -0.014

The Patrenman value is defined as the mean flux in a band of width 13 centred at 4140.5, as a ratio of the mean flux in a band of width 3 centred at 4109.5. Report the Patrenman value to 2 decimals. 0.74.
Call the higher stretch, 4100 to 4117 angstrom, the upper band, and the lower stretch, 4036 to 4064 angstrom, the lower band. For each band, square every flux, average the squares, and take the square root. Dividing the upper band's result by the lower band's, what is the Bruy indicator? 1.37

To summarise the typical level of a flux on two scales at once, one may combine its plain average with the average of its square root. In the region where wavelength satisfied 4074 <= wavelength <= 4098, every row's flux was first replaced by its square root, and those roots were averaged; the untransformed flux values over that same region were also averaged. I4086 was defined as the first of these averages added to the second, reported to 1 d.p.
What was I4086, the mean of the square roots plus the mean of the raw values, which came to 15.1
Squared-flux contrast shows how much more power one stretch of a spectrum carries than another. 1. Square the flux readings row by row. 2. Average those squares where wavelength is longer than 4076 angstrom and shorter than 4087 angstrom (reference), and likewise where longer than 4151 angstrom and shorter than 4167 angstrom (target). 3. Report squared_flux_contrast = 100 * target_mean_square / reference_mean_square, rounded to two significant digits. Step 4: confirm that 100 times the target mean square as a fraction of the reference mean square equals 86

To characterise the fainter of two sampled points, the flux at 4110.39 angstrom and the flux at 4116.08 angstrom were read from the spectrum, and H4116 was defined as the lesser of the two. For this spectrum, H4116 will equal 10.7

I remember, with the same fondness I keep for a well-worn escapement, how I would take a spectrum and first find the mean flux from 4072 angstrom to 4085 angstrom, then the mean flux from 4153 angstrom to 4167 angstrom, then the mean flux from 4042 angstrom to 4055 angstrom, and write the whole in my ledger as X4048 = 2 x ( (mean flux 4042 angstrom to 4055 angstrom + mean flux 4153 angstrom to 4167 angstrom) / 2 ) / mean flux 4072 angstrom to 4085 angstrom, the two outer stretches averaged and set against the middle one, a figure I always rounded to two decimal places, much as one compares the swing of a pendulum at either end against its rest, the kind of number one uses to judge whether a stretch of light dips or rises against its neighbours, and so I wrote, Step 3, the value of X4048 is 1.86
